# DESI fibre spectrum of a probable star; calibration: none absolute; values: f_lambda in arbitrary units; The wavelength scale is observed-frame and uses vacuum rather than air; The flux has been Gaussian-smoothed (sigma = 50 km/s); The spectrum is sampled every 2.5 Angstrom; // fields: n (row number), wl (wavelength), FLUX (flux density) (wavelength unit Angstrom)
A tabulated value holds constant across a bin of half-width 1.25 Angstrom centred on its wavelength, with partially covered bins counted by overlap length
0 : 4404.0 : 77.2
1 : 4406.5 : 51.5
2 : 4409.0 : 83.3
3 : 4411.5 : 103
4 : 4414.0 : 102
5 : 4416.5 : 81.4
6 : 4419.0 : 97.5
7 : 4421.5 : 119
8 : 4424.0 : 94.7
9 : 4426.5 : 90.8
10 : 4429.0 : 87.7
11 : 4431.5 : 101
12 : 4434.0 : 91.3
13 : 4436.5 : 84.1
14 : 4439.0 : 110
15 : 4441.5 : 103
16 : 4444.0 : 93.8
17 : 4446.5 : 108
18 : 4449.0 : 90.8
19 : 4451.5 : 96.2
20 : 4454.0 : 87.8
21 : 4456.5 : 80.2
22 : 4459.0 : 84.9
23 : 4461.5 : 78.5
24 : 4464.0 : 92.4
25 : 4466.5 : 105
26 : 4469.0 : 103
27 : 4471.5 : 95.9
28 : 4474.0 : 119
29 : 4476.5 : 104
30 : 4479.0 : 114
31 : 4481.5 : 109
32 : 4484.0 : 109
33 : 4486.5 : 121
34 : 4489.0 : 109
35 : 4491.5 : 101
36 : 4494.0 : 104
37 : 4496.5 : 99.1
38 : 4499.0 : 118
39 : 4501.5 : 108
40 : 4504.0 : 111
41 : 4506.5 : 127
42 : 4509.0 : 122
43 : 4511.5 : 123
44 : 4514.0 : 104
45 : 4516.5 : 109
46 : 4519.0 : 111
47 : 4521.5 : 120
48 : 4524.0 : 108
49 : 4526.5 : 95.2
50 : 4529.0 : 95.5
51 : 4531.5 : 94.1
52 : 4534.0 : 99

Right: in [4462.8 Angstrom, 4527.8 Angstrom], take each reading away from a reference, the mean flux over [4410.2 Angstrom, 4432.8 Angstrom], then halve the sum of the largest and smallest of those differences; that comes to -12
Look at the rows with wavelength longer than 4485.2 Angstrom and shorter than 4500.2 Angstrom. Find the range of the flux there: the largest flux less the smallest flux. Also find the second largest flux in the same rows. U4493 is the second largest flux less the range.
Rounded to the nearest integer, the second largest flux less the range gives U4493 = 96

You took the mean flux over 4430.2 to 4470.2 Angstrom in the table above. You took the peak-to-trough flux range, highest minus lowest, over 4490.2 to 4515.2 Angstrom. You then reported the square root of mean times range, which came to 51.3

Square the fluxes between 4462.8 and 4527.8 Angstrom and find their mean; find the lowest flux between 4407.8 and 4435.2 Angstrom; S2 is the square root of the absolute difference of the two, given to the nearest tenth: 109.3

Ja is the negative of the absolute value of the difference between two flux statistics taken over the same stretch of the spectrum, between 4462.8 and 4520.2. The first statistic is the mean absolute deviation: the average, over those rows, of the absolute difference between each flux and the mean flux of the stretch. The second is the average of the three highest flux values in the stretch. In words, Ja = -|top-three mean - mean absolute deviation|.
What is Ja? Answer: -117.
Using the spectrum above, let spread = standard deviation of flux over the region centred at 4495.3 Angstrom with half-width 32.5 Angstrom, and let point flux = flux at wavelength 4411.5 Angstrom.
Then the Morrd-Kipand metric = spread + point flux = 112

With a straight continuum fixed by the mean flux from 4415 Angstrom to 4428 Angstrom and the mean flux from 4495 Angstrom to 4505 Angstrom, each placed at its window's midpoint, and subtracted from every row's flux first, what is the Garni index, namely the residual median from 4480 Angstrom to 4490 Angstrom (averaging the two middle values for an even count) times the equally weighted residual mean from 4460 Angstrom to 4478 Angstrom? -12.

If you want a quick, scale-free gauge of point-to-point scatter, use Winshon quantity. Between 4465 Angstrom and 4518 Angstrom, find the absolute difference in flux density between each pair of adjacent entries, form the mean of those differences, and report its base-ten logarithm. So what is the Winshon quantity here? 0.95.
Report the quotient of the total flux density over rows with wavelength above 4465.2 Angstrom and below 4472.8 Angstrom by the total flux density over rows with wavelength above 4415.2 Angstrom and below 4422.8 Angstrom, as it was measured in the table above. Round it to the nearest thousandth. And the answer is 1.020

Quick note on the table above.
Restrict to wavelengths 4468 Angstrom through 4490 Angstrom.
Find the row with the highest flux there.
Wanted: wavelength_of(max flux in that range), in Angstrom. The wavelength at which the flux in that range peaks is 4486.5 Angstrom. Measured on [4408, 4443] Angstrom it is 4421.5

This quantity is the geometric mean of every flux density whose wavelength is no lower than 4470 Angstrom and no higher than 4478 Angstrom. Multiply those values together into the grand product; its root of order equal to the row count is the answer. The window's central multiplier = 106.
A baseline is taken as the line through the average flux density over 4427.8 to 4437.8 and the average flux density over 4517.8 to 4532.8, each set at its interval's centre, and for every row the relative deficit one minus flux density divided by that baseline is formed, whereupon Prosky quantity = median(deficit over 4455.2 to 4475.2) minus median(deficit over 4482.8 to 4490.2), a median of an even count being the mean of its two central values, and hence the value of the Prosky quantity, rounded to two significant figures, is 0.13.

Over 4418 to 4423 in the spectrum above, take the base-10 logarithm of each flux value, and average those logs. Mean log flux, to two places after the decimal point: 2.03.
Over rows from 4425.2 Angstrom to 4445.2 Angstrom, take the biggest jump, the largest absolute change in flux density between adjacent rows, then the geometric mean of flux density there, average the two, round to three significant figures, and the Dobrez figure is 60.4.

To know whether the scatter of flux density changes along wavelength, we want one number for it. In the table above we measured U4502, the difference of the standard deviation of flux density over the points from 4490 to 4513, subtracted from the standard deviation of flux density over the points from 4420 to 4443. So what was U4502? 1.0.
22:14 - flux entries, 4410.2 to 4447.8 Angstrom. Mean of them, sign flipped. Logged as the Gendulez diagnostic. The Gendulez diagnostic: -98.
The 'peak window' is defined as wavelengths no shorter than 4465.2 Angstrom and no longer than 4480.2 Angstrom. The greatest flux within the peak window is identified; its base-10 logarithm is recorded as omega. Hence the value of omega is 2.08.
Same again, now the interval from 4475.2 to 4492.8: 2.08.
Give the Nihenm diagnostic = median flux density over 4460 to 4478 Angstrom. 103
